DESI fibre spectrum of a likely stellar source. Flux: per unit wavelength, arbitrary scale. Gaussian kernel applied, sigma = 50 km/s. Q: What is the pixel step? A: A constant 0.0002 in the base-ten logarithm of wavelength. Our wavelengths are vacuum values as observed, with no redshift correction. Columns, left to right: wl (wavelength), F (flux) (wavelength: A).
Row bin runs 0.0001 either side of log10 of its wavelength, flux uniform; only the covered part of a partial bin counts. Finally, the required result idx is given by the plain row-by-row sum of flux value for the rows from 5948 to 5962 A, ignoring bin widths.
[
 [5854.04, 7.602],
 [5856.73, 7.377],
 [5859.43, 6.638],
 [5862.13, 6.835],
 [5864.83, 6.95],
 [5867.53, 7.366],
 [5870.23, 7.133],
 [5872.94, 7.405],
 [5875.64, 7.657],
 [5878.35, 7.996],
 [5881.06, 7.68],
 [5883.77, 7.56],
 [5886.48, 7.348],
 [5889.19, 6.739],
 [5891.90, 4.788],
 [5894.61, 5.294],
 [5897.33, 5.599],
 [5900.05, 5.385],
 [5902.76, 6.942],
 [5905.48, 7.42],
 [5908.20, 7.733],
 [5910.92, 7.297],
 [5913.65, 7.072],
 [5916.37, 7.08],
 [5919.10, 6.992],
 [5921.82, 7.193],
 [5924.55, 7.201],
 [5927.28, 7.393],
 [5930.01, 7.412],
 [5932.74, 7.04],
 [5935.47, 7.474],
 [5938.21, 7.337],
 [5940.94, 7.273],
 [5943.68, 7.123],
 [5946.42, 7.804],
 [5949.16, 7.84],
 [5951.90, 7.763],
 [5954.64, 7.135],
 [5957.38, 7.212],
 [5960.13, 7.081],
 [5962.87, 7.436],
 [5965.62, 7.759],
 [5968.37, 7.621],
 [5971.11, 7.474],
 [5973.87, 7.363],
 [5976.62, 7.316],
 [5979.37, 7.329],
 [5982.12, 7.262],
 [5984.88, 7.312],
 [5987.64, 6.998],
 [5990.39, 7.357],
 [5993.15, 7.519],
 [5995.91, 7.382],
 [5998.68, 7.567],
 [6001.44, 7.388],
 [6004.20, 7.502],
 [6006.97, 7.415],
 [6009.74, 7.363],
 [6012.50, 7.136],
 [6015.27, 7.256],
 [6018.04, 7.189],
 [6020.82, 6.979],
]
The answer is 37.0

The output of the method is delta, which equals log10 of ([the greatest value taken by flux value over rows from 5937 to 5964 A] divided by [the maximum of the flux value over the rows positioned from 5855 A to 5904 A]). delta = -0.0086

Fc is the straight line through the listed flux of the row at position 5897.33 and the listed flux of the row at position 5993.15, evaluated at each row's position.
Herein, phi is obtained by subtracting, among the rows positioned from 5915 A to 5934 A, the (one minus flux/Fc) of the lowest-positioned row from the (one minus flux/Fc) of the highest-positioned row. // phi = 0.07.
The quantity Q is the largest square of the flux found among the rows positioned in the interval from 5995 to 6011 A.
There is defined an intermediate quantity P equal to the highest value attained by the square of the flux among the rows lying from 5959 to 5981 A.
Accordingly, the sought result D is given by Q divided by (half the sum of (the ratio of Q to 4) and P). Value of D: 1.54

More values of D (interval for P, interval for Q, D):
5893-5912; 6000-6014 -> 1.52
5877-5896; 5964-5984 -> 1.52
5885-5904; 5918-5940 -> 1.64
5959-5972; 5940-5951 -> 1.63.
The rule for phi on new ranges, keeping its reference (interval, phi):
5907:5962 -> 0.30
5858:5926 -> 0.20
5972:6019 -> 0.14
